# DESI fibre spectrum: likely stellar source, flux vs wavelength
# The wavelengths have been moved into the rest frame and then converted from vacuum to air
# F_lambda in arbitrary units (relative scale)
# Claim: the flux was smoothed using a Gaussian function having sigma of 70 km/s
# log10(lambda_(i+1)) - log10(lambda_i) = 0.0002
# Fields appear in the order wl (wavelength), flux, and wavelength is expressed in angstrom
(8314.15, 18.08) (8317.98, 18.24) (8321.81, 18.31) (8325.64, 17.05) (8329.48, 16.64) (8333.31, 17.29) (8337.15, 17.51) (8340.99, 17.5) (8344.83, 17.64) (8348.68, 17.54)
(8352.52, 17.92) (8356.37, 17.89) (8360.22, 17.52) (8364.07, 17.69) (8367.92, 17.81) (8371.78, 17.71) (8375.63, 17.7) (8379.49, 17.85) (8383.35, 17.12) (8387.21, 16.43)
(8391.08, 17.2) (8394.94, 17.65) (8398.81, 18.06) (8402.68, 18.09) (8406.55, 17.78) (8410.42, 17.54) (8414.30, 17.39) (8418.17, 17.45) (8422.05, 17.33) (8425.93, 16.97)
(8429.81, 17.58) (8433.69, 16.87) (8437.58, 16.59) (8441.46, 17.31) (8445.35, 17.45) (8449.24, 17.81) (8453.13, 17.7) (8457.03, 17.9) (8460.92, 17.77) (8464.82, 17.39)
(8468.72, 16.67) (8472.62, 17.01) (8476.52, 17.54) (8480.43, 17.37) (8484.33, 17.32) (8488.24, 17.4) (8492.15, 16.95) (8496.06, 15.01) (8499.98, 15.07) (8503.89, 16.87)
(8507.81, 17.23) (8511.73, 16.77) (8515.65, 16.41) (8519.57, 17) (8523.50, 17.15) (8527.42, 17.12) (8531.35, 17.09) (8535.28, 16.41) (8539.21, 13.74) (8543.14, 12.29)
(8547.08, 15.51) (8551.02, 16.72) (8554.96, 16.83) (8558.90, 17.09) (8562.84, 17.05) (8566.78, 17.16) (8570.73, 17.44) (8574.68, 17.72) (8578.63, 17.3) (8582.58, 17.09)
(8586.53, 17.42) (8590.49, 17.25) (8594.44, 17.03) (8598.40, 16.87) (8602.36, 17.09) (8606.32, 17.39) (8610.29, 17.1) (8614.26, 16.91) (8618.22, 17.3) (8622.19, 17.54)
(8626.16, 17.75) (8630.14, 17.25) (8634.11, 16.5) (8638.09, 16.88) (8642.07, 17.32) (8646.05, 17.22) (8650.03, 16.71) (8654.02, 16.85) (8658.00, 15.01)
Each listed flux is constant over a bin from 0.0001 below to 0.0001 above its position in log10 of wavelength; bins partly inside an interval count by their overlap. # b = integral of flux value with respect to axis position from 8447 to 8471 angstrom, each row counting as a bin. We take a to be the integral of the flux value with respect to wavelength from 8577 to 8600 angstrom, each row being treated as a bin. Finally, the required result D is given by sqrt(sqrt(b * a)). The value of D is 20.2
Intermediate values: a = 395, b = 421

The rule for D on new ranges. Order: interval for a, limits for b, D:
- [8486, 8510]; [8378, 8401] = 19.9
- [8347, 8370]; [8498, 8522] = 20.1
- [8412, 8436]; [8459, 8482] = 20.1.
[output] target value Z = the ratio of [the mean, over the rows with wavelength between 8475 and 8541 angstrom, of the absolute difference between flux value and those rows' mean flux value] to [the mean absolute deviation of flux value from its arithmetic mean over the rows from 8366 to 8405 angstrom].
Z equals 2.0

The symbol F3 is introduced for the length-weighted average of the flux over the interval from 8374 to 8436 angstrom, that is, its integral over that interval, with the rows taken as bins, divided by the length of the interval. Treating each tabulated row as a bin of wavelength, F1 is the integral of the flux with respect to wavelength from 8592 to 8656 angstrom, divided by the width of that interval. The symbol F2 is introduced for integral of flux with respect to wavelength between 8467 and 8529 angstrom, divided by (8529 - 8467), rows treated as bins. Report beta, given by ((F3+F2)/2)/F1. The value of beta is 1.00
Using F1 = 17.1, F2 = 16.8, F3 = 17.4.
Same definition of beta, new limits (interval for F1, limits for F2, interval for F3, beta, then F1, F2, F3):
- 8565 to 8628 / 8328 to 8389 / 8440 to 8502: 1.00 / 17.3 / 17.5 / 17.1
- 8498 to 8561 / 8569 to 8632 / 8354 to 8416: 1.08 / 16.2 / 17.3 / 17.6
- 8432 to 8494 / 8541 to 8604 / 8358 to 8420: 0.99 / 17.3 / 16.7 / 17.6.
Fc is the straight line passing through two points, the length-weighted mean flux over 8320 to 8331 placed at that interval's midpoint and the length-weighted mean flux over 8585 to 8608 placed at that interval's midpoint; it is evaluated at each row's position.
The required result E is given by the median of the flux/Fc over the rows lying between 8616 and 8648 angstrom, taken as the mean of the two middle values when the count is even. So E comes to 1.01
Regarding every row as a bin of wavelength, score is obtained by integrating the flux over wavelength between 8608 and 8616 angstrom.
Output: 136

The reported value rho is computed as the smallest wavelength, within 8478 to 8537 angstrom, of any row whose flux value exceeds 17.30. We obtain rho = 8480.43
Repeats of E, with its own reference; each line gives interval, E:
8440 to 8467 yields 1.03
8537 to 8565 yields 0.97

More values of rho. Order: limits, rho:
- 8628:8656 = 8642.07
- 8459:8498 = 8460.92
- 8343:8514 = 8344.83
